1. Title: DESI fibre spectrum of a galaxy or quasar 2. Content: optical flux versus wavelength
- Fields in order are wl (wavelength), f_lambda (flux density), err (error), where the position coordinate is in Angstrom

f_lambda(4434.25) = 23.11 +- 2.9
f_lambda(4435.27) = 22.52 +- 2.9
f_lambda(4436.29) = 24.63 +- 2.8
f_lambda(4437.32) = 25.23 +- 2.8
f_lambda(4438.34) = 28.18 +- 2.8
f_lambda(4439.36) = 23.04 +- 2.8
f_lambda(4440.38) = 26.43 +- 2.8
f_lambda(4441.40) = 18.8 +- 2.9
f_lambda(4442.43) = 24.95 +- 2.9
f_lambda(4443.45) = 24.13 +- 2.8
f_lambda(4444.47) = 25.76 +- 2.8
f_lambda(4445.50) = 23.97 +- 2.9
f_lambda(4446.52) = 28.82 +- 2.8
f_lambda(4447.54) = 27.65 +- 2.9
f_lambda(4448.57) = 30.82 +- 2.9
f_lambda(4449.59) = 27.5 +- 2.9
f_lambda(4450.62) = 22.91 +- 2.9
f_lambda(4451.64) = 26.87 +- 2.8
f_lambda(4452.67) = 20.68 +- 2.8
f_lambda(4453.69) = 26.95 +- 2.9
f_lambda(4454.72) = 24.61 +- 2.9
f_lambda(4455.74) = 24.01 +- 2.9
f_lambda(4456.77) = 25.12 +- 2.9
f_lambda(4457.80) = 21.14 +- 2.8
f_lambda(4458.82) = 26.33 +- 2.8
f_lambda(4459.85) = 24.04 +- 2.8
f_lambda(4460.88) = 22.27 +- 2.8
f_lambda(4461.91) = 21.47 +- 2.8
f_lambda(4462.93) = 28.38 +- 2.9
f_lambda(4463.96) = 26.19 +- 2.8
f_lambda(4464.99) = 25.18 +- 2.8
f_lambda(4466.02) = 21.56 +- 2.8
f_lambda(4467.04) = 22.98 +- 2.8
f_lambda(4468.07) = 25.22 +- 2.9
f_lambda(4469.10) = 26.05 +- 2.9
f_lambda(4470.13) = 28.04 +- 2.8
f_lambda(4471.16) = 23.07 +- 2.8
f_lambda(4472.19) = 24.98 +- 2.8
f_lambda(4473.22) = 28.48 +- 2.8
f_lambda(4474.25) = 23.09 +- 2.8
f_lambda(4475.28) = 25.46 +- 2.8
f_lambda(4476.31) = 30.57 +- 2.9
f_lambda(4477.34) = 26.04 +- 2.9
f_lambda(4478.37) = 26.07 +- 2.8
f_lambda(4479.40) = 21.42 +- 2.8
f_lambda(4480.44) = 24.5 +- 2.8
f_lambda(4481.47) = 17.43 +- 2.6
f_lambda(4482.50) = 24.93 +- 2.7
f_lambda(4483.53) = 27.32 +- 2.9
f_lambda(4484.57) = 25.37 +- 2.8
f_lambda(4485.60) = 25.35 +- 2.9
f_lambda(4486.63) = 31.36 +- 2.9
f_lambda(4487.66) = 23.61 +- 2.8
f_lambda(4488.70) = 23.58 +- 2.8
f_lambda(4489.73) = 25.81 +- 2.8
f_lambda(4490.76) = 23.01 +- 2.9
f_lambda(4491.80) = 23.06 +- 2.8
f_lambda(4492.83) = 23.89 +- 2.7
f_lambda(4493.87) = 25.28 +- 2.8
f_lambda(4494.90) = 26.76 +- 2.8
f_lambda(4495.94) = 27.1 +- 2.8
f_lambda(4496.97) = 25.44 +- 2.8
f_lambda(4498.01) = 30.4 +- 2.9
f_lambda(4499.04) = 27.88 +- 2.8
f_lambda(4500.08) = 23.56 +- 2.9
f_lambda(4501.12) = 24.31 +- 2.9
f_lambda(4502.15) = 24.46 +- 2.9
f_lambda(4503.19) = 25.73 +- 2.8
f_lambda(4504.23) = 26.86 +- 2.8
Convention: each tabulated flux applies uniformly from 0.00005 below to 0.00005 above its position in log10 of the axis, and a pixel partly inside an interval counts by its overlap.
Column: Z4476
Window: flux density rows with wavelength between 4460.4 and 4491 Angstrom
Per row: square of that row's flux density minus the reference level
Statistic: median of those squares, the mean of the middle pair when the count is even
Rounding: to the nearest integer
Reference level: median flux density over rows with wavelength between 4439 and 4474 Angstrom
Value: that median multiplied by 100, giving 300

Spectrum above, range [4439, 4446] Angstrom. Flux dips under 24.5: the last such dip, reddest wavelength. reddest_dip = 4445.50 Angstrom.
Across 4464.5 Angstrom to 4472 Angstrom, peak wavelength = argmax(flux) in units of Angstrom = 4470.13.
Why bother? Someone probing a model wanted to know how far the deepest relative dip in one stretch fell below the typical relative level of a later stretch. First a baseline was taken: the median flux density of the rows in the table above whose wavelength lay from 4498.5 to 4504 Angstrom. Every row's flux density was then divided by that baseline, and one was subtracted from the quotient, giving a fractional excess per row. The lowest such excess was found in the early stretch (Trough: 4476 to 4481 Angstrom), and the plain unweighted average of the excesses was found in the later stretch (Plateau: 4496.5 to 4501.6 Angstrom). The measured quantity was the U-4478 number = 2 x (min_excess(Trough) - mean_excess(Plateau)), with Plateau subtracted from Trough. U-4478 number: -0.40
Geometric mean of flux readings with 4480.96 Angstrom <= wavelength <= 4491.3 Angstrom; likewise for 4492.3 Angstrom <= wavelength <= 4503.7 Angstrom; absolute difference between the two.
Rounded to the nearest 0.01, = 1.28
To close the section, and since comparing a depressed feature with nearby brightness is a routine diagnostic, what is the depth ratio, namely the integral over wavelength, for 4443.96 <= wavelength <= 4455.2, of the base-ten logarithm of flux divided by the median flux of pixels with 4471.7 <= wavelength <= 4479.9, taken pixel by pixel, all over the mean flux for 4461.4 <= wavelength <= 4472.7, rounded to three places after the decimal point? 0.001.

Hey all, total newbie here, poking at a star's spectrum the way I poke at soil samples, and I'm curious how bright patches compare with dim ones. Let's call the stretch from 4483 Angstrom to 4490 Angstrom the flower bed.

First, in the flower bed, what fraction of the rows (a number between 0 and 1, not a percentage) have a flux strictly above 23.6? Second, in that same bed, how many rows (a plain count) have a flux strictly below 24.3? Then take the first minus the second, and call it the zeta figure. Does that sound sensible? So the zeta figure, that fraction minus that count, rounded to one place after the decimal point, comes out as -1.1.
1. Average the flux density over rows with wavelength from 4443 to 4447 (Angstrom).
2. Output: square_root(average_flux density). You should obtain 5.07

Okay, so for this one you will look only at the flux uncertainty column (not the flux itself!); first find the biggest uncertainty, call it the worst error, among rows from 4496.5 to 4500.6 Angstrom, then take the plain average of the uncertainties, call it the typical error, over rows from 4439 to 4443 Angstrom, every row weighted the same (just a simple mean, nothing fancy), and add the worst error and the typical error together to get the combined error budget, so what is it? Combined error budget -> 5.75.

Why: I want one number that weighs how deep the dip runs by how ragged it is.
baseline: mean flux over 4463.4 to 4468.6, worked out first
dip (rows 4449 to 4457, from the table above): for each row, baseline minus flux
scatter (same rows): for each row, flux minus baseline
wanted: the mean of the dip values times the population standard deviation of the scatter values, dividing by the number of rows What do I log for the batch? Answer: -1.3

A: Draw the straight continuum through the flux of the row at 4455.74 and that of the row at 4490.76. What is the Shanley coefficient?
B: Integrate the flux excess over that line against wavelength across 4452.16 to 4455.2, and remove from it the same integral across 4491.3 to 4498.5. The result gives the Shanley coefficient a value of -22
